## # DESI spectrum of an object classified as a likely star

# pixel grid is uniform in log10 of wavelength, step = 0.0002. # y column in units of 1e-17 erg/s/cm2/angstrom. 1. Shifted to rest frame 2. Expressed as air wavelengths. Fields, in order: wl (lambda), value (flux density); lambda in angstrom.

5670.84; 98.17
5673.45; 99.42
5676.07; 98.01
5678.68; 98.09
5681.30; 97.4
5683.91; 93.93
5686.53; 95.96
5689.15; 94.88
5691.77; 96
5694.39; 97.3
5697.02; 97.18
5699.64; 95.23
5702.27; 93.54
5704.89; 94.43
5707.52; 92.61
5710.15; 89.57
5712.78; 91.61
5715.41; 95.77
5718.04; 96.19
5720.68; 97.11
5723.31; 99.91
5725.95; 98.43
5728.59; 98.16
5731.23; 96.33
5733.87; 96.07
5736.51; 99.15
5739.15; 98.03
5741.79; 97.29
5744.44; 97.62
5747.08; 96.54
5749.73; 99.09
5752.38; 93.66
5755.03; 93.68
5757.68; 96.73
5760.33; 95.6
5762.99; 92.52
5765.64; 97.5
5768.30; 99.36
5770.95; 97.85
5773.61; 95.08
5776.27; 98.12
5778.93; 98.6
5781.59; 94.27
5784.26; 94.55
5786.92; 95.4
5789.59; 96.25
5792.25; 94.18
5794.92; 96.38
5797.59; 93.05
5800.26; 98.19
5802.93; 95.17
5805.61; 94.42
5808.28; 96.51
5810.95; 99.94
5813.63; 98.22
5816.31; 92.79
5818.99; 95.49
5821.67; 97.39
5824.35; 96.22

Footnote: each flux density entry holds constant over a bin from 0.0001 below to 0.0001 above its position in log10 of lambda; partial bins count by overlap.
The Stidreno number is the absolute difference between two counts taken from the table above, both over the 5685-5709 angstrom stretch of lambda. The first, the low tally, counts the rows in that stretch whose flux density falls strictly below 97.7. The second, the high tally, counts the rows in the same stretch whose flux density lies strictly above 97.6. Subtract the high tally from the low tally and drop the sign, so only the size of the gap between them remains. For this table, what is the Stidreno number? 9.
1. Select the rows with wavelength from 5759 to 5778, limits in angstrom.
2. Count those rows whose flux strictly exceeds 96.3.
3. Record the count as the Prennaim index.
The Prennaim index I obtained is 4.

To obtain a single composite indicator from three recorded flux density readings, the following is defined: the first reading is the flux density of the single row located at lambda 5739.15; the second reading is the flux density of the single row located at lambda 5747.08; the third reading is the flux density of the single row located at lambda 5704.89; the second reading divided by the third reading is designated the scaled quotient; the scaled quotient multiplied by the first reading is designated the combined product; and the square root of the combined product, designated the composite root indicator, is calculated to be 10.0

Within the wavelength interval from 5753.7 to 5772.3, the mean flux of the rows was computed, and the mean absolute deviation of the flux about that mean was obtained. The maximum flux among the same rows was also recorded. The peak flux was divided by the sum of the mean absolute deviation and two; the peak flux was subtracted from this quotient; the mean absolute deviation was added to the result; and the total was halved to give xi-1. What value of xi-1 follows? -36.1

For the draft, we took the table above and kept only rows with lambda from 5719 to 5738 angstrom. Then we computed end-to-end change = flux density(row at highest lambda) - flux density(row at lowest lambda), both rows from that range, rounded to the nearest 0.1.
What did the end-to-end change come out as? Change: 2.0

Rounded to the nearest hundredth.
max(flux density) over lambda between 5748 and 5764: 99.09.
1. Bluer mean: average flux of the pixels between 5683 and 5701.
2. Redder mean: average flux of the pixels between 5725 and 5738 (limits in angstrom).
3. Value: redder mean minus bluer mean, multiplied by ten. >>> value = 18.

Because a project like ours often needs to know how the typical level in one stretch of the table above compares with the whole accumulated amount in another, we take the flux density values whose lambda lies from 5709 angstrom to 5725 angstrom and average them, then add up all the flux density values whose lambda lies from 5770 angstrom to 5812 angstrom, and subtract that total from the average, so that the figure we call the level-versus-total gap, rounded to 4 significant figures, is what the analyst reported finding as -1443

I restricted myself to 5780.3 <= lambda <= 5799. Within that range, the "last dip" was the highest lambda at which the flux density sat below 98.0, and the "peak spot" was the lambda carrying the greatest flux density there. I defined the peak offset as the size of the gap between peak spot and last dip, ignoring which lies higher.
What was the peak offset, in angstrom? 2.7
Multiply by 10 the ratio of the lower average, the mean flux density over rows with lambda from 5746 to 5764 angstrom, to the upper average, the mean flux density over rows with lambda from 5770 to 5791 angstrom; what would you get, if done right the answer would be 9.9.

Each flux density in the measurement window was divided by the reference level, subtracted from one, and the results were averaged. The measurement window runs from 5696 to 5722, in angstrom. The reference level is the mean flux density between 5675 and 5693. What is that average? 0.021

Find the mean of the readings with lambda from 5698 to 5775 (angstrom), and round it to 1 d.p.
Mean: 96.0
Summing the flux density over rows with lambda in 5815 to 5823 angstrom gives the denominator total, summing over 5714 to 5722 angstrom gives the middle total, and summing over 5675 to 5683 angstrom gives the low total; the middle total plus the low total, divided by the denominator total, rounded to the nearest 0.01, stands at 2.04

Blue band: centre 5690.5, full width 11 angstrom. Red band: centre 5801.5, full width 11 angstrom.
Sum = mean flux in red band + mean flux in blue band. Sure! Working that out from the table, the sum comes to 191.2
